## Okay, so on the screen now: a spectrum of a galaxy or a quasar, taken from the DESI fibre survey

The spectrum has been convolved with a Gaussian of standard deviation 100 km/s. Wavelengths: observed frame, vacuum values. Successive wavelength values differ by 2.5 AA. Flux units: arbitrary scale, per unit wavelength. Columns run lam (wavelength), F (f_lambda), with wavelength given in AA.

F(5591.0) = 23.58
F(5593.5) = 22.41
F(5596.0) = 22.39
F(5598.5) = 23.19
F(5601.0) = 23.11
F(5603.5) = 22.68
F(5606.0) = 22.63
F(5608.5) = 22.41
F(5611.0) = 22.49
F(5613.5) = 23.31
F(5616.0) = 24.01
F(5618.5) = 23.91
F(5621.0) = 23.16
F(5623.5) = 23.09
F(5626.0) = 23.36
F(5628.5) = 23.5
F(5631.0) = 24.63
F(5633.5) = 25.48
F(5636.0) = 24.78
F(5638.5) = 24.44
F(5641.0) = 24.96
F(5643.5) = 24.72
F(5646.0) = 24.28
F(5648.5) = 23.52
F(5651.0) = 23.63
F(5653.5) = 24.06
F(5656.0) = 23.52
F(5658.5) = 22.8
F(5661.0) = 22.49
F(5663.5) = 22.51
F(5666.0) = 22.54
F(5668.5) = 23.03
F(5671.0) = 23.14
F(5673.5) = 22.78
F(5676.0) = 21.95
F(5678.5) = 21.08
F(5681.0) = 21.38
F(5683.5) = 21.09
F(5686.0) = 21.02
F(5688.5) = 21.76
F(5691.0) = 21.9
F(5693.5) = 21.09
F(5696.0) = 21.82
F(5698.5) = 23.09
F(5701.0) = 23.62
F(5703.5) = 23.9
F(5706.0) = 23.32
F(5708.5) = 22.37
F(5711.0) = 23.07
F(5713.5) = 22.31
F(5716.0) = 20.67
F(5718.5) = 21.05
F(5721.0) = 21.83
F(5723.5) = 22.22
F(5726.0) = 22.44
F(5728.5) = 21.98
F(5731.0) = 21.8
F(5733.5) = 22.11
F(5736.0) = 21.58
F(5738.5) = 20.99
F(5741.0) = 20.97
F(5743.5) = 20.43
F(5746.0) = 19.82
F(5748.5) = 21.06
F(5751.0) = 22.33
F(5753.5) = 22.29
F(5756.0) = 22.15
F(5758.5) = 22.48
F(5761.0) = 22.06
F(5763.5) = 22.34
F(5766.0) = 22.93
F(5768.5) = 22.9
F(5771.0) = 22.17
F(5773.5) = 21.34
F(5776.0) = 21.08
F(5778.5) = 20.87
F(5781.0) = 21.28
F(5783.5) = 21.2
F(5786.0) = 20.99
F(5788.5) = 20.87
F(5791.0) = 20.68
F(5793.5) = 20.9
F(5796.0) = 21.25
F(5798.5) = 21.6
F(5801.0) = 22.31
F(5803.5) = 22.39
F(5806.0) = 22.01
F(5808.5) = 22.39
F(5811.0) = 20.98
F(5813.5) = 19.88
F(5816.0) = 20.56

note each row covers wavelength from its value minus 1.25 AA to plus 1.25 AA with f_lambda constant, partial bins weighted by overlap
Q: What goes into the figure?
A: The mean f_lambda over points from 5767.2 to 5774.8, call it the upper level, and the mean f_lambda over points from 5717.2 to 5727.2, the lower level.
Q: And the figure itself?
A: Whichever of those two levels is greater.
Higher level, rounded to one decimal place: 22.1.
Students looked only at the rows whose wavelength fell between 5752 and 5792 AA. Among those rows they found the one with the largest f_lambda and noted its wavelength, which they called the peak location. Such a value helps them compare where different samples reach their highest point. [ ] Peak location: 5766.0 AA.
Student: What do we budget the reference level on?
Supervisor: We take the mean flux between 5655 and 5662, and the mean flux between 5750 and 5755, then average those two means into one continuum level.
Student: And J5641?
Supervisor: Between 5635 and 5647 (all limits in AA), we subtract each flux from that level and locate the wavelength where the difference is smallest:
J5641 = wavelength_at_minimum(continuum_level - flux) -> 5641.0 AA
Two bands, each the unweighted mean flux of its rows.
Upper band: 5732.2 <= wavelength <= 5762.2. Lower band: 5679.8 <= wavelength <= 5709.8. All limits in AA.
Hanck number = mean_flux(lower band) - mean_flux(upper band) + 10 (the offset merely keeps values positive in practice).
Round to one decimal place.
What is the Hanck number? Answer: 10.7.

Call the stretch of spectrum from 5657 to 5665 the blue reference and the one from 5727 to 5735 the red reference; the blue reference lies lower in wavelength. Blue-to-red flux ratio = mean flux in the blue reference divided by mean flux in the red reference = 1.03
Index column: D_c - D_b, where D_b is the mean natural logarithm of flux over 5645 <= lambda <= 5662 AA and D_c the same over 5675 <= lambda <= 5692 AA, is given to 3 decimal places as -0.090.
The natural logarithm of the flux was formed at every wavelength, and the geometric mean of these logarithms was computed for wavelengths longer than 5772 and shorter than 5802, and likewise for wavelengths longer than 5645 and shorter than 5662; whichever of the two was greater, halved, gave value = 1.58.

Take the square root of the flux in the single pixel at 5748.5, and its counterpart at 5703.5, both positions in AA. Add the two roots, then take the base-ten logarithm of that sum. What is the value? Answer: 0.977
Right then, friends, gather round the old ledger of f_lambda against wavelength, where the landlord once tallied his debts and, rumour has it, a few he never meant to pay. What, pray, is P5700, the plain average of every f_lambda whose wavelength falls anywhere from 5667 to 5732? 22.1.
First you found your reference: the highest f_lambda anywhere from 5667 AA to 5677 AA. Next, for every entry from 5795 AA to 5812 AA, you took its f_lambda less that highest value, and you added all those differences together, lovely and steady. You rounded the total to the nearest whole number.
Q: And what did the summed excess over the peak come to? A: -9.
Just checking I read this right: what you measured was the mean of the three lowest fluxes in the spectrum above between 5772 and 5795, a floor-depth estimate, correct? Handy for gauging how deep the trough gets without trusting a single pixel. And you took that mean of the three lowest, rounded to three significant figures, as 20.8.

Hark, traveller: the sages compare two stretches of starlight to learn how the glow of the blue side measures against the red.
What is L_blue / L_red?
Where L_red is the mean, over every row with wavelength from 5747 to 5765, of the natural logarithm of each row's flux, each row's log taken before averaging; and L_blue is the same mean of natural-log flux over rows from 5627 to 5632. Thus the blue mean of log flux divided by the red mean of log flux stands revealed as 1.027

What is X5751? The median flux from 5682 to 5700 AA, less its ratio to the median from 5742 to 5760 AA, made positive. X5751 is 20.78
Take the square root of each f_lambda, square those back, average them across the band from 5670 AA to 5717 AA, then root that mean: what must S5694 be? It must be 4.71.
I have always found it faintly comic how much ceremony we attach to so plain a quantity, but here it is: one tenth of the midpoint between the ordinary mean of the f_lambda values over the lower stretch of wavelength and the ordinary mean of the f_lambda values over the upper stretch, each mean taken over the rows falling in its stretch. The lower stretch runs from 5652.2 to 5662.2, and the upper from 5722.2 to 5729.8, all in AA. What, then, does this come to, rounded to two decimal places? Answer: 2.27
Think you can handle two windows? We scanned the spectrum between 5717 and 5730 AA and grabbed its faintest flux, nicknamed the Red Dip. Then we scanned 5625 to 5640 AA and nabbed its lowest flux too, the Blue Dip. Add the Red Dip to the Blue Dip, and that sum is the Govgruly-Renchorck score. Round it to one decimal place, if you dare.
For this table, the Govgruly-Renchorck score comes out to 44.4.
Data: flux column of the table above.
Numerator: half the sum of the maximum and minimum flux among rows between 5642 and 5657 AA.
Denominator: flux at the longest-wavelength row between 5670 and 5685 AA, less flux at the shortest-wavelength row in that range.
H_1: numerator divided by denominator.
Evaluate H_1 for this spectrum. -12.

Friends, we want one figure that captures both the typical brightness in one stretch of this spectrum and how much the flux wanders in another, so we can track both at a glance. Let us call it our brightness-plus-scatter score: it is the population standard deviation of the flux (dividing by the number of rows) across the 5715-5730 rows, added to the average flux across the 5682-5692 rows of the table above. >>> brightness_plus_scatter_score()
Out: 22.1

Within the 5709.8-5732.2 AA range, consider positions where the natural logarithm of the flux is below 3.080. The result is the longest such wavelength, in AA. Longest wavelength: 5718.5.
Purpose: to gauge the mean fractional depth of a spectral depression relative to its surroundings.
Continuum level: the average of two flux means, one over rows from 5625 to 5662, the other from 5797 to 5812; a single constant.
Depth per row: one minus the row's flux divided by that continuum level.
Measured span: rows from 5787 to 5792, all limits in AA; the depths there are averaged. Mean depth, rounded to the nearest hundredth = 0.10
